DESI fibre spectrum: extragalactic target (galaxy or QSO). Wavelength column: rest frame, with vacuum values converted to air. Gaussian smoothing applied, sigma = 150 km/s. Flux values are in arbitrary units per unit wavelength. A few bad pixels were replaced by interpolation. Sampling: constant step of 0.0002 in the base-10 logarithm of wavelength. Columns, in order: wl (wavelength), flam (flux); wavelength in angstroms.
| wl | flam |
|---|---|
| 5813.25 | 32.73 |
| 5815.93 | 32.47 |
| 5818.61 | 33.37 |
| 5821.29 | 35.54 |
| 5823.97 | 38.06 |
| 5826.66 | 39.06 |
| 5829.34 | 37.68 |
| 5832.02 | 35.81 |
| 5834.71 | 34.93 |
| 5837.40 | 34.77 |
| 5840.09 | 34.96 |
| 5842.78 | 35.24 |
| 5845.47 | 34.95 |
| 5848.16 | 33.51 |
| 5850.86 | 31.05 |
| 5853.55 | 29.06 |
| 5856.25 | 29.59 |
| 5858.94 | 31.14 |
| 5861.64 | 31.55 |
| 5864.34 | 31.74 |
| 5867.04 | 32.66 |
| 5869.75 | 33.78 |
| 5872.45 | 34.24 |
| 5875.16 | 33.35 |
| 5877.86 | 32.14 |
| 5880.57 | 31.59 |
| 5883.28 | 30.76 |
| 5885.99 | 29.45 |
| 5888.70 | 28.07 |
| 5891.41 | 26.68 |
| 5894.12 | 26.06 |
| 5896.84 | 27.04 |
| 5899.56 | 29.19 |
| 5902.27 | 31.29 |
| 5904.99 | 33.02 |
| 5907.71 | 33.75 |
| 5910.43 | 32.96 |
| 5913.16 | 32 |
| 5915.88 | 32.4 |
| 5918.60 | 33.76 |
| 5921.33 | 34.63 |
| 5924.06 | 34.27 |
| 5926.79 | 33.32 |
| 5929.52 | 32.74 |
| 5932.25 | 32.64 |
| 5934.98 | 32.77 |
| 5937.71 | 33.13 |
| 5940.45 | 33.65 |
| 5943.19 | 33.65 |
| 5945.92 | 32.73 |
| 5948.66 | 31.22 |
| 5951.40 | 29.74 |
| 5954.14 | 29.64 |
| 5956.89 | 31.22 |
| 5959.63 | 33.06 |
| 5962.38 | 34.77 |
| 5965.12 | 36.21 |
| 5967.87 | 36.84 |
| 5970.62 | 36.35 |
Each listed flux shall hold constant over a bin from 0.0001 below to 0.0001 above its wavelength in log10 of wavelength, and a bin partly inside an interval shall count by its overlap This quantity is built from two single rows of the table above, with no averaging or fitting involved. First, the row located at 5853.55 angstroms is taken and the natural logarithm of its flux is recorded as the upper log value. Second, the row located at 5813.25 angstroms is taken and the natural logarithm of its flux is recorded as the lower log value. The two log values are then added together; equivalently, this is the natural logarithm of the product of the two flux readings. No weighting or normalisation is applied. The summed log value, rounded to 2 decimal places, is 6.86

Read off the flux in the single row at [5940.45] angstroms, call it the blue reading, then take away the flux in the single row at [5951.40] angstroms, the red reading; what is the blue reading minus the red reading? 4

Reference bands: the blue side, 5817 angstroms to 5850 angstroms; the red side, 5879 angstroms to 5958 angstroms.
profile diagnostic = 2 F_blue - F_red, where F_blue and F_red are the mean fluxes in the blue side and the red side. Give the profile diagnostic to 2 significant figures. 40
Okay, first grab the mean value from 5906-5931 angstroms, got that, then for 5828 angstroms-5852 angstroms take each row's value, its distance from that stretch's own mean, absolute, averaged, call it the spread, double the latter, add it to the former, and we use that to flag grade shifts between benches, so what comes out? 35.5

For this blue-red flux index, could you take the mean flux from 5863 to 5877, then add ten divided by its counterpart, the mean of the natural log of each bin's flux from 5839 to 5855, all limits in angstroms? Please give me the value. 36.0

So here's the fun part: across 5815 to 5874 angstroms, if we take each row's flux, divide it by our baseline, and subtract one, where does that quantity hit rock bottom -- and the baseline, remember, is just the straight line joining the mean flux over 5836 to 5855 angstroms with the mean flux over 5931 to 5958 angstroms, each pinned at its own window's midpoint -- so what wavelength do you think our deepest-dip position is 5853.55 angstroms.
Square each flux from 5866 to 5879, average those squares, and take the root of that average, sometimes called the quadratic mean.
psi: 33.2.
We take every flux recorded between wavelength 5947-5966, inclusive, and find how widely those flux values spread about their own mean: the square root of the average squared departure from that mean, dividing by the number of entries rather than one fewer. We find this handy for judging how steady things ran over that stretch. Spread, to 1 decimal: 2.3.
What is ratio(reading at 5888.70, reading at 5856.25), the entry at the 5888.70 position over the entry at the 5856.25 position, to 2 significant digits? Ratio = 0.95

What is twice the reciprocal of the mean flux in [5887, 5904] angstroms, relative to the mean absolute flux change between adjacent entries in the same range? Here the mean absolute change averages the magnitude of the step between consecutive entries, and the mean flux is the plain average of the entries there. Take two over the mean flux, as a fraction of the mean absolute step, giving 0.049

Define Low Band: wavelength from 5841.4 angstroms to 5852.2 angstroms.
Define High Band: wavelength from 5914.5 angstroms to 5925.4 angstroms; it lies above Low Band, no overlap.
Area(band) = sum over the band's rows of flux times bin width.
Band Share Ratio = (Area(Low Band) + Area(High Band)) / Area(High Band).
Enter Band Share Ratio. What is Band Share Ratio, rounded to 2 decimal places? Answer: 1.99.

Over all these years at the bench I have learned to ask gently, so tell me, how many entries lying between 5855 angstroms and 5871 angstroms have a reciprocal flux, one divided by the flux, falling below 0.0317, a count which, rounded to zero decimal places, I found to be 4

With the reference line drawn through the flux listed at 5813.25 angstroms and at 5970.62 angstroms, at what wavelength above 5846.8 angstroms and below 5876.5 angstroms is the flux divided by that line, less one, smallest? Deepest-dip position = 5853.55 angstroms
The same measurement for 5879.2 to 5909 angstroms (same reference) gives 5894.12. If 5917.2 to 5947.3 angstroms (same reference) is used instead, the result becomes 5945.92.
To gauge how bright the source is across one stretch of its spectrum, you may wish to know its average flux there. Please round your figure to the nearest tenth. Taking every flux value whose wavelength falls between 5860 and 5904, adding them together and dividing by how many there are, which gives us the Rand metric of 30.6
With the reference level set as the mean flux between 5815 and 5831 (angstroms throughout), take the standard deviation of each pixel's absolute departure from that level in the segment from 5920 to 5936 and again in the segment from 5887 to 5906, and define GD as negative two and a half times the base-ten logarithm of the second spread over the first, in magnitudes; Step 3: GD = -1.2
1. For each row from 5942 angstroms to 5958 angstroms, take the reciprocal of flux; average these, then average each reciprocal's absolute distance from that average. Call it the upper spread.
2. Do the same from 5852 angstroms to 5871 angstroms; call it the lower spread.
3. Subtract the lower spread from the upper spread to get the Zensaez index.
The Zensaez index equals -0.0001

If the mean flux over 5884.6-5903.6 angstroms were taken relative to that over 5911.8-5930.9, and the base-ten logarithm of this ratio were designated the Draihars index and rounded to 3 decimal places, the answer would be -0.071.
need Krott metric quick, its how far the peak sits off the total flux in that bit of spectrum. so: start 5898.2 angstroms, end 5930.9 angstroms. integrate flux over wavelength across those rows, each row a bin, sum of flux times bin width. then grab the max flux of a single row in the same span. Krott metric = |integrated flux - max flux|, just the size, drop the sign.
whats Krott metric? 1037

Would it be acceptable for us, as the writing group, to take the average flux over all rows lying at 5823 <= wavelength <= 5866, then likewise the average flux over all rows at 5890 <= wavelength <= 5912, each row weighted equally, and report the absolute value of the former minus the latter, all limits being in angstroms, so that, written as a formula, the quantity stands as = 3.9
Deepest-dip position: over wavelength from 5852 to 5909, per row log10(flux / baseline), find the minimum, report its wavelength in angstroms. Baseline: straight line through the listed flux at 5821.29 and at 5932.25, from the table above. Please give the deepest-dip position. 5894.12 angstroms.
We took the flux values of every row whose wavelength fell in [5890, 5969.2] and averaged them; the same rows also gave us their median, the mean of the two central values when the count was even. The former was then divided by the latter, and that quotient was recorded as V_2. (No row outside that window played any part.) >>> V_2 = 0.98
